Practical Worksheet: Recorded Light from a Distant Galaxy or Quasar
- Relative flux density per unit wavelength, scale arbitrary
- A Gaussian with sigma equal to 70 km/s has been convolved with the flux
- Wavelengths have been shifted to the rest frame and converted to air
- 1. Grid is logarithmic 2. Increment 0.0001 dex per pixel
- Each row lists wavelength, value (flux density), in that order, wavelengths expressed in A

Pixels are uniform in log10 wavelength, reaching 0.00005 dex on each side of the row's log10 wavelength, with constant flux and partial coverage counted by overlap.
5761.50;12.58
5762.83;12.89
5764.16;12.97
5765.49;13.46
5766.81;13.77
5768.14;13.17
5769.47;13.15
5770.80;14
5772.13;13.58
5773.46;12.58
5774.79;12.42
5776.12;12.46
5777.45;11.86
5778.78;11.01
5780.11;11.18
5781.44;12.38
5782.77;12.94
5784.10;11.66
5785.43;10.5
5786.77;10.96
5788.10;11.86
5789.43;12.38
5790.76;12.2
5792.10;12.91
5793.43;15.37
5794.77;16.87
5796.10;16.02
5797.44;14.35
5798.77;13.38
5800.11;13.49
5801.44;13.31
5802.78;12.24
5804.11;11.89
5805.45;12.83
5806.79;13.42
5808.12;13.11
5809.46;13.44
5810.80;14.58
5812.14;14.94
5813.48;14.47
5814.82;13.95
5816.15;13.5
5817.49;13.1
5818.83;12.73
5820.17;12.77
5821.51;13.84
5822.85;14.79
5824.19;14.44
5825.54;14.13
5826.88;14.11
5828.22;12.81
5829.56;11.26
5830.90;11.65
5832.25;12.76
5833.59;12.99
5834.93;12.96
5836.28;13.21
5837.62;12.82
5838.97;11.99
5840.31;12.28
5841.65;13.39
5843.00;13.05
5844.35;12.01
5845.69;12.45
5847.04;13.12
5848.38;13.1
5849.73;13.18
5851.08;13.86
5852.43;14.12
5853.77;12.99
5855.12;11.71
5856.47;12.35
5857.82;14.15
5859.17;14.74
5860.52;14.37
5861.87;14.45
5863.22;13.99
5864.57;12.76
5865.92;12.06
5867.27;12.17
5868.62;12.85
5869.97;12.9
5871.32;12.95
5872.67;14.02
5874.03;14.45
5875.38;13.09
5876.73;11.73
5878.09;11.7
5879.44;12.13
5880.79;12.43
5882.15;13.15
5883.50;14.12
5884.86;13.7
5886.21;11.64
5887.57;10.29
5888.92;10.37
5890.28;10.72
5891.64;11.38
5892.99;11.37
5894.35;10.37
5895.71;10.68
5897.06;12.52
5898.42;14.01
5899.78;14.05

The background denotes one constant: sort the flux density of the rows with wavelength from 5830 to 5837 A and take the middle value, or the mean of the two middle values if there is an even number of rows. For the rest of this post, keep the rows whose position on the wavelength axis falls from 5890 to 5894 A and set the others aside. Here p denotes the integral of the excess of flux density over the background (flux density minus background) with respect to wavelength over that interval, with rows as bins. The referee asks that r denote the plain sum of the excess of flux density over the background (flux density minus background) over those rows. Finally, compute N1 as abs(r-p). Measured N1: 1.9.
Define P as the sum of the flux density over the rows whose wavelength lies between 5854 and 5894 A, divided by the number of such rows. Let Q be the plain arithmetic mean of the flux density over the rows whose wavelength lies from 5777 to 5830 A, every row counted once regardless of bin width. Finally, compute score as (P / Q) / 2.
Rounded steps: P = 12.7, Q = 13.2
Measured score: 0.48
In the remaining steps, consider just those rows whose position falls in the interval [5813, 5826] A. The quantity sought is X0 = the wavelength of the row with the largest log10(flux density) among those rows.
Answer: 5822.85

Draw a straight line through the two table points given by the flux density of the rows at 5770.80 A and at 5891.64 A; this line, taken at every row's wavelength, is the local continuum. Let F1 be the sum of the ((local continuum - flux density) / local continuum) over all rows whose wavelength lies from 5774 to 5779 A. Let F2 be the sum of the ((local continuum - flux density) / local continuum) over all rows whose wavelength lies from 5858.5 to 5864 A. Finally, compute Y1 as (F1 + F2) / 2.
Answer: -0.11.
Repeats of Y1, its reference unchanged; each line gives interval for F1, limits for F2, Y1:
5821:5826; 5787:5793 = -0.04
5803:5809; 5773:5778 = 0.29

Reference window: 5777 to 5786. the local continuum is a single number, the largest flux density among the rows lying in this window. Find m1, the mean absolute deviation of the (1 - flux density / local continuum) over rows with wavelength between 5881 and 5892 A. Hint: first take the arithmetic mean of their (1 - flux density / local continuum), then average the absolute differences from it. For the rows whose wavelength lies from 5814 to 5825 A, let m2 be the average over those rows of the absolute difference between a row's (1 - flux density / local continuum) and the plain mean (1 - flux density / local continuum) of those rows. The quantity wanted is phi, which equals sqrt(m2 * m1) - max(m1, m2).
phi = -0.031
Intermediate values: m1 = 0.10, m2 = 0.048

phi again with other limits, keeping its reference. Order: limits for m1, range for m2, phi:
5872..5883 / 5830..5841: -0.017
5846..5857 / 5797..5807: -0.003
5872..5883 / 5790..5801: -0.021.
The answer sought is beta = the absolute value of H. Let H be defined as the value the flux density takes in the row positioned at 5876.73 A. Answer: 11.7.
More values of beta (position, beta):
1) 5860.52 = 14.4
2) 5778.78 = 11.0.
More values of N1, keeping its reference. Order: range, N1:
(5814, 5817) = 0.8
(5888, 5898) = 5.1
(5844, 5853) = 0.6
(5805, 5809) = 0.3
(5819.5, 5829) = 1.9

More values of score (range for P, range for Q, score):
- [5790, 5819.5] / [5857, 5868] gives 0.51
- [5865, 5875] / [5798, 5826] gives 0.48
